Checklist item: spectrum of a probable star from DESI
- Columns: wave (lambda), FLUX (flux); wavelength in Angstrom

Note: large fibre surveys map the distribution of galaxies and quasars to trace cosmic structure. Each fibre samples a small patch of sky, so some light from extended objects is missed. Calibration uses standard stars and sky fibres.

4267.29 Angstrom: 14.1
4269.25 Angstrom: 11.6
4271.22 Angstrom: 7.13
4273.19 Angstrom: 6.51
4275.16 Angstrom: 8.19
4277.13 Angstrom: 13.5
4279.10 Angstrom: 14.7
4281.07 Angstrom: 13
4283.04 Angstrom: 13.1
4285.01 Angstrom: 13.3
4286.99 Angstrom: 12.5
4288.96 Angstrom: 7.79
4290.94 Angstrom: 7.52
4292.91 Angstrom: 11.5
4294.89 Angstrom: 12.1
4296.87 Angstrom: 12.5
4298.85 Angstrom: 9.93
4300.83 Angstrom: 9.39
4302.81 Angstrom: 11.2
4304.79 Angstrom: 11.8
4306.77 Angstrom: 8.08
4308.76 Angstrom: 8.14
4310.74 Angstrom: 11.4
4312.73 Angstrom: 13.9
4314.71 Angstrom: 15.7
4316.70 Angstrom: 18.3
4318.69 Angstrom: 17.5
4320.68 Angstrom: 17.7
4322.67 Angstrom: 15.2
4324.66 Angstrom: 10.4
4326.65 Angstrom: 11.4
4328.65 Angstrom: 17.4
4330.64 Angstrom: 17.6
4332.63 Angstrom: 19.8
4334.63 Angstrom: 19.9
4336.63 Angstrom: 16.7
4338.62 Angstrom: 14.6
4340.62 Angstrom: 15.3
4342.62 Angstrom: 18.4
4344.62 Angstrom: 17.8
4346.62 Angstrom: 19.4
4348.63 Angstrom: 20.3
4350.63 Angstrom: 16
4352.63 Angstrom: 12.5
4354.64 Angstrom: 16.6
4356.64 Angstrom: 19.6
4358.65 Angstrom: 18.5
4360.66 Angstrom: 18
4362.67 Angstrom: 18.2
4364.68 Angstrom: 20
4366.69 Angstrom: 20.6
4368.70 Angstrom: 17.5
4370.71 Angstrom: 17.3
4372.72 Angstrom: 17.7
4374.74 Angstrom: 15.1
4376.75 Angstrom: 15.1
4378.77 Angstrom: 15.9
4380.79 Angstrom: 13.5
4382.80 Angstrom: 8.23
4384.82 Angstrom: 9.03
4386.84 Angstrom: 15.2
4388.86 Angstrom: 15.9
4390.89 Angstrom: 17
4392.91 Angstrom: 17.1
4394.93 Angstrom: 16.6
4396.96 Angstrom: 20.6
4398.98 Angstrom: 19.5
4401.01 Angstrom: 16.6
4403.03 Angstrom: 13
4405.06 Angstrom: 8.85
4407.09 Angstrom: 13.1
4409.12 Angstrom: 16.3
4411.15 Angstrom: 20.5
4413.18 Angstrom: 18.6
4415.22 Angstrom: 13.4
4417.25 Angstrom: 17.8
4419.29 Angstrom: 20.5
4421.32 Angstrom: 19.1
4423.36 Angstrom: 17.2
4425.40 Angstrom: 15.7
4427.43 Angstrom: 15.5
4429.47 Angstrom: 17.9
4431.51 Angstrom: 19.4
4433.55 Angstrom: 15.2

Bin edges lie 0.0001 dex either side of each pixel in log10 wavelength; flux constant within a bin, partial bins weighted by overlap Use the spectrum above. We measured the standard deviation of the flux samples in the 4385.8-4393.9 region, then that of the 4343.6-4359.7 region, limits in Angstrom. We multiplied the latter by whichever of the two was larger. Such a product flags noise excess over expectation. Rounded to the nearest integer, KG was 6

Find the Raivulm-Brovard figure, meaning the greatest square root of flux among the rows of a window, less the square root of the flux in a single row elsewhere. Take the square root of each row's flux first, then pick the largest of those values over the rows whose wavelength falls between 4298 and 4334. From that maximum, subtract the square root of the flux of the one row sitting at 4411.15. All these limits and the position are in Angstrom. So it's -0.1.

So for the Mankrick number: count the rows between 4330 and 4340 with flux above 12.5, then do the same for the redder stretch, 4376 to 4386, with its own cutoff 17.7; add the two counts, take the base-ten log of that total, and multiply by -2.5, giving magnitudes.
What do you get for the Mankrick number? -1.75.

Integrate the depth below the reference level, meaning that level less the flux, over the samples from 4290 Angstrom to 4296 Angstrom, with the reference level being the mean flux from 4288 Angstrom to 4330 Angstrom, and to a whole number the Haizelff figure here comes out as 12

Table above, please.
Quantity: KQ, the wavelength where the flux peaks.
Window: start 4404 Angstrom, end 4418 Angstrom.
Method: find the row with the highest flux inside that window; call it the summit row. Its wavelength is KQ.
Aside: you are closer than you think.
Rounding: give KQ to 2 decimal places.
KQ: 4411.15 Angstrom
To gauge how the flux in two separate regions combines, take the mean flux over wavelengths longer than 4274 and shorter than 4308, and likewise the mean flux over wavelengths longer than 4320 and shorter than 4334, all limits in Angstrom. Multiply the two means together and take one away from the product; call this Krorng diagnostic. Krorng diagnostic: 174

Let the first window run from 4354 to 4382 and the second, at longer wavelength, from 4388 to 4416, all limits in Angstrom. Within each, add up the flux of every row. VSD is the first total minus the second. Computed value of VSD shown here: 17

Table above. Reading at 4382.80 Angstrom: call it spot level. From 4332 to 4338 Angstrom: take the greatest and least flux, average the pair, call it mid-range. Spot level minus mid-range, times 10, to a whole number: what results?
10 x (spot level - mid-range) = -101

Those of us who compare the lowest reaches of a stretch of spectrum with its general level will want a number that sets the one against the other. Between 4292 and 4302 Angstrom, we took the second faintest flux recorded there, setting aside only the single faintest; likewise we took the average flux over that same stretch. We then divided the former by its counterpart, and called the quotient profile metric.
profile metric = 0.90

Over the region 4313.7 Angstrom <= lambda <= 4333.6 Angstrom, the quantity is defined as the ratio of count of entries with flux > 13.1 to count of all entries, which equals 0.80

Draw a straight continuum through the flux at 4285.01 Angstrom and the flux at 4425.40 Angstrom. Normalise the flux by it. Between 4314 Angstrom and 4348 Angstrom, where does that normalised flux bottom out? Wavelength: 4324.66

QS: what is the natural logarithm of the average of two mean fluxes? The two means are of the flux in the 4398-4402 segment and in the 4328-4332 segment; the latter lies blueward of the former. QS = 2.88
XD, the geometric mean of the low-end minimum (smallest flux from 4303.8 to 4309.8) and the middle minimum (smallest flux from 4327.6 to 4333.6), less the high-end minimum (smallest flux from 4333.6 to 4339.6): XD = -2.7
